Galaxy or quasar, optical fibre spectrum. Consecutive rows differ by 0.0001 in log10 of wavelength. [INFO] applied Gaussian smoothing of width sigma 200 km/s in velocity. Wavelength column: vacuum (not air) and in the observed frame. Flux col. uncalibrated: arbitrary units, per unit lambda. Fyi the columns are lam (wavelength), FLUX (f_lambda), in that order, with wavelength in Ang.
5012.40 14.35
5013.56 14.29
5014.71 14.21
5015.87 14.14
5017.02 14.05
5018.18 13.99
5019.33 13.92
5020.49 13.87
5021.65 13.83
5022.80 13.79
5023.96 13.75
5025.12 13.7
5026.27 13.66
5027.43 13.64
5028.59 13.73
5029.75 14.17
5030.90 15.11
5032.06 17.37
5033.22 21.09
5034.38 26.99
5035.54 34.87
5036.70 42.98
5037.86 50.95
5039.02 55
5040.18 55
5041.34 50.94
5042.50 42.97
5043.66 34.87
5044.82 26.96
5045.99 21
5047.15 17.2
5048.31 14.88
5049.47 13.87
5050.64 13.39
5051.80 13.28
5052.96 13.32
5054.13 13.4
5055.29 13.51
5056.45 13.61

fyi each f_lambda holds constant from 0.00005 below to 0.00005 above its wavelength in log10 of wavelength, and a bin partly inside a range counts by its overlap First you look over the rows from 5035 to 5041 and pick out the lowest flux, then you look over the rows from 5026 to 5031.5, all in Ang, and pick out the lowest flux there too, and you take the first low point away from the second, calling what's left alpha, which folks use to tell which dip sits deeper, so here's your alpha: -21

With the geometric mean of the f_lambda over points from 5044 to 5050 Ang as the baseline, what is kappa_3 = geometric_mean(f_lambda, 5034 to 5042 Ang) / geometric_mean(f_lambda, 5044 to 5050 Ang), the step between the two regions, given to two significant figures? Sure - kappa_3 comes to 2.4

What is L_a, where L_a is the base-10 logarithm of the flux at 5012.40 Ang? 1.16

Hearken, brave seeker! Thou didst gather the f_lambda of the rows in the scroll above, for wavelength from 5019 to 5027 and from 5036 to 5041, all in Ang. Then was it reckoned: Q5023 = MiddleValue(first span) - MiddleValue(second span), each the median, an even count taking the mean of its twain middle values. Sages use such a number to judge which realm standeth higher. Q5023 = -39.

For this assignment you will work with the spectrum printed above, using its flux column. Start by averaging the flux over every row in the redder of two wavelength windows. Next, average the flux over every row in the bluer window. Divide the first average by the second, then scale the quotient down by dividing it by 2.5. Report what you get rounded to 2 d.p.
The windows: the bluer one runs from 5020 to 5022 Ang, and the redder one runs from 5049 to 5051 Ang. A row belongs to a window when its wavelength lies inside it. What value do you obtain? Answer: 0.39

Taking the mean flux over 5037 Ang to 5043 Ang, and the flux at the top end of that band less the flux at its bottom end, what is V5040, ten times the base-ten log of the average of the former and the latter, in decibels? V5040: 13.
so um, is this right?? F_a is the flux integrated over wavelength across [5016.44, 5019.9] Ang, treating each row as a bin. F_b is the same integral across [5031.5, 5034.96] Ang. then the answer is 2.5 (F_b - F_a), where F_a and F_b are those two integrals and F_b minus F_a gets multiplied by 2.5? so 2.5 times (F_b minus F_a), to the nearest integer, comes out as 68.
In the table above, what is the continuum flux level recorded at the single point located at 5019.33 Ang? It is 13.92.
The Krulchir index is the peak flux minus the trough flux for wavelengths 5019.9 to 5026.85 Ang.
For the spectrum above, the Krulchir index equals 0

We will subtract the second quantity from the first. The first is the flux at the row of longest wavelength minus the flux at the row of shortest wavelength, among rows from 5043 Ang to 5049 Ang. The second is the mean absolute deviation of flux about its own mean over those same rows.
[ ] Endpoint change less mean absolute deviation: -26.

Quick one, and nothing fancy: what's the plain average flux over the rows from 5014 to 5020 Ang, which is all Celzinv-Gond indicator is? 14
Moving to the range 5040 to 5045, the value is 42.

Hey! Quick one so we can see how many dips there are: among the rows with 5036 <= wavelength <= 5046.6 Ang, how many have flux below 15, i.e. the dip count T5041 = 0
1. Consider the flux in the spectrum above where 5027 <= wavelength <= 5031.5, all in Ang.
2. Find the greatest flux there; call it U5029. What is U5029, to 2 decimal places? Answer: 15.11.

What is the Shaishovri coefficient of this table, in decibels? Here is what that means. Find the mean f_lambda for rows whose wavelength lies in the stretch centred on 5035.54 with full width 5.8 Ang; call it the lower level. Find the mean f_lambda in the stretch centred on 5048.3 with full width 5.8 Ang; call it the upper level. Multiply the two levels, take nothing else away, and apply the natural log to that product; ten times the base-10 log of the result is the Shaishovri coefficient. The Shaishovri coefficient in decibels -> 8.02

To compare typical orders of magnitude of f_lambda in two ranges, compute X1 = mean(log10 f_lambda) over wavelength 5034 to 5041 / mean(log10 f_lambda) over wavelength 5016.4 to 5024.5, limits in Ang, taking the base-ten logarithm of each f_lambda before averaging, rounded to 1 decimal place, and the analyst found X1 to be 1.4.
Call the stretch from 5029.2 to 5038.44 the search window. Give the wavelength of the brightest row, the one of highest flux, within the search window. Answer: 5037.86 Ang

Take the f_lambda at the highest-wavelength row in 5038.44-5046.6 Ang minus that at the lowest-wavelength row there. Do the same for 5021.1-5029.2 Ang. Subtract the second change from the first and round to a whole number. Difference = -34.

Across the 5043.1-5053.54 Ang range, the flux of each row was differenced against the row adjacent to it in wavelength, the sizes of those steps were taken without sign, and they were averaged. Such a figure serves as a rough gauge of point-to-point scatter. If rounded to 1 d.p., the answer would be 2.7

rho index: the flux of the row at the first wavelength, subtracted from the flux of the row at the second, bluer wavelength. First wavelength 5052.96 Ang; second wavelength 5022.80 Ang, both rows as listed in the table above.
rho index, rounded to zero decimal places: 0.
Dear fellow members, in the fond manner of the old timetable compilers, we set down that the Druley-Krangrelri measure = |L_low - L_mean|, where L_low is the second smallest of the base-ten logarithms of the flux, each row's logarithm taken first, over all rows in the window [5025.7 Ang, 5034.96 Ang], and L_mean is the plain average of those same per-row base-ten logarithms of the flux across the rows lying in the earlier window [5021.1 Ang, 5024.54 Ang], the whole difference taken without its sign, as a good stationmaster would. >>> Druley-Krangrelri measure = 0.00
